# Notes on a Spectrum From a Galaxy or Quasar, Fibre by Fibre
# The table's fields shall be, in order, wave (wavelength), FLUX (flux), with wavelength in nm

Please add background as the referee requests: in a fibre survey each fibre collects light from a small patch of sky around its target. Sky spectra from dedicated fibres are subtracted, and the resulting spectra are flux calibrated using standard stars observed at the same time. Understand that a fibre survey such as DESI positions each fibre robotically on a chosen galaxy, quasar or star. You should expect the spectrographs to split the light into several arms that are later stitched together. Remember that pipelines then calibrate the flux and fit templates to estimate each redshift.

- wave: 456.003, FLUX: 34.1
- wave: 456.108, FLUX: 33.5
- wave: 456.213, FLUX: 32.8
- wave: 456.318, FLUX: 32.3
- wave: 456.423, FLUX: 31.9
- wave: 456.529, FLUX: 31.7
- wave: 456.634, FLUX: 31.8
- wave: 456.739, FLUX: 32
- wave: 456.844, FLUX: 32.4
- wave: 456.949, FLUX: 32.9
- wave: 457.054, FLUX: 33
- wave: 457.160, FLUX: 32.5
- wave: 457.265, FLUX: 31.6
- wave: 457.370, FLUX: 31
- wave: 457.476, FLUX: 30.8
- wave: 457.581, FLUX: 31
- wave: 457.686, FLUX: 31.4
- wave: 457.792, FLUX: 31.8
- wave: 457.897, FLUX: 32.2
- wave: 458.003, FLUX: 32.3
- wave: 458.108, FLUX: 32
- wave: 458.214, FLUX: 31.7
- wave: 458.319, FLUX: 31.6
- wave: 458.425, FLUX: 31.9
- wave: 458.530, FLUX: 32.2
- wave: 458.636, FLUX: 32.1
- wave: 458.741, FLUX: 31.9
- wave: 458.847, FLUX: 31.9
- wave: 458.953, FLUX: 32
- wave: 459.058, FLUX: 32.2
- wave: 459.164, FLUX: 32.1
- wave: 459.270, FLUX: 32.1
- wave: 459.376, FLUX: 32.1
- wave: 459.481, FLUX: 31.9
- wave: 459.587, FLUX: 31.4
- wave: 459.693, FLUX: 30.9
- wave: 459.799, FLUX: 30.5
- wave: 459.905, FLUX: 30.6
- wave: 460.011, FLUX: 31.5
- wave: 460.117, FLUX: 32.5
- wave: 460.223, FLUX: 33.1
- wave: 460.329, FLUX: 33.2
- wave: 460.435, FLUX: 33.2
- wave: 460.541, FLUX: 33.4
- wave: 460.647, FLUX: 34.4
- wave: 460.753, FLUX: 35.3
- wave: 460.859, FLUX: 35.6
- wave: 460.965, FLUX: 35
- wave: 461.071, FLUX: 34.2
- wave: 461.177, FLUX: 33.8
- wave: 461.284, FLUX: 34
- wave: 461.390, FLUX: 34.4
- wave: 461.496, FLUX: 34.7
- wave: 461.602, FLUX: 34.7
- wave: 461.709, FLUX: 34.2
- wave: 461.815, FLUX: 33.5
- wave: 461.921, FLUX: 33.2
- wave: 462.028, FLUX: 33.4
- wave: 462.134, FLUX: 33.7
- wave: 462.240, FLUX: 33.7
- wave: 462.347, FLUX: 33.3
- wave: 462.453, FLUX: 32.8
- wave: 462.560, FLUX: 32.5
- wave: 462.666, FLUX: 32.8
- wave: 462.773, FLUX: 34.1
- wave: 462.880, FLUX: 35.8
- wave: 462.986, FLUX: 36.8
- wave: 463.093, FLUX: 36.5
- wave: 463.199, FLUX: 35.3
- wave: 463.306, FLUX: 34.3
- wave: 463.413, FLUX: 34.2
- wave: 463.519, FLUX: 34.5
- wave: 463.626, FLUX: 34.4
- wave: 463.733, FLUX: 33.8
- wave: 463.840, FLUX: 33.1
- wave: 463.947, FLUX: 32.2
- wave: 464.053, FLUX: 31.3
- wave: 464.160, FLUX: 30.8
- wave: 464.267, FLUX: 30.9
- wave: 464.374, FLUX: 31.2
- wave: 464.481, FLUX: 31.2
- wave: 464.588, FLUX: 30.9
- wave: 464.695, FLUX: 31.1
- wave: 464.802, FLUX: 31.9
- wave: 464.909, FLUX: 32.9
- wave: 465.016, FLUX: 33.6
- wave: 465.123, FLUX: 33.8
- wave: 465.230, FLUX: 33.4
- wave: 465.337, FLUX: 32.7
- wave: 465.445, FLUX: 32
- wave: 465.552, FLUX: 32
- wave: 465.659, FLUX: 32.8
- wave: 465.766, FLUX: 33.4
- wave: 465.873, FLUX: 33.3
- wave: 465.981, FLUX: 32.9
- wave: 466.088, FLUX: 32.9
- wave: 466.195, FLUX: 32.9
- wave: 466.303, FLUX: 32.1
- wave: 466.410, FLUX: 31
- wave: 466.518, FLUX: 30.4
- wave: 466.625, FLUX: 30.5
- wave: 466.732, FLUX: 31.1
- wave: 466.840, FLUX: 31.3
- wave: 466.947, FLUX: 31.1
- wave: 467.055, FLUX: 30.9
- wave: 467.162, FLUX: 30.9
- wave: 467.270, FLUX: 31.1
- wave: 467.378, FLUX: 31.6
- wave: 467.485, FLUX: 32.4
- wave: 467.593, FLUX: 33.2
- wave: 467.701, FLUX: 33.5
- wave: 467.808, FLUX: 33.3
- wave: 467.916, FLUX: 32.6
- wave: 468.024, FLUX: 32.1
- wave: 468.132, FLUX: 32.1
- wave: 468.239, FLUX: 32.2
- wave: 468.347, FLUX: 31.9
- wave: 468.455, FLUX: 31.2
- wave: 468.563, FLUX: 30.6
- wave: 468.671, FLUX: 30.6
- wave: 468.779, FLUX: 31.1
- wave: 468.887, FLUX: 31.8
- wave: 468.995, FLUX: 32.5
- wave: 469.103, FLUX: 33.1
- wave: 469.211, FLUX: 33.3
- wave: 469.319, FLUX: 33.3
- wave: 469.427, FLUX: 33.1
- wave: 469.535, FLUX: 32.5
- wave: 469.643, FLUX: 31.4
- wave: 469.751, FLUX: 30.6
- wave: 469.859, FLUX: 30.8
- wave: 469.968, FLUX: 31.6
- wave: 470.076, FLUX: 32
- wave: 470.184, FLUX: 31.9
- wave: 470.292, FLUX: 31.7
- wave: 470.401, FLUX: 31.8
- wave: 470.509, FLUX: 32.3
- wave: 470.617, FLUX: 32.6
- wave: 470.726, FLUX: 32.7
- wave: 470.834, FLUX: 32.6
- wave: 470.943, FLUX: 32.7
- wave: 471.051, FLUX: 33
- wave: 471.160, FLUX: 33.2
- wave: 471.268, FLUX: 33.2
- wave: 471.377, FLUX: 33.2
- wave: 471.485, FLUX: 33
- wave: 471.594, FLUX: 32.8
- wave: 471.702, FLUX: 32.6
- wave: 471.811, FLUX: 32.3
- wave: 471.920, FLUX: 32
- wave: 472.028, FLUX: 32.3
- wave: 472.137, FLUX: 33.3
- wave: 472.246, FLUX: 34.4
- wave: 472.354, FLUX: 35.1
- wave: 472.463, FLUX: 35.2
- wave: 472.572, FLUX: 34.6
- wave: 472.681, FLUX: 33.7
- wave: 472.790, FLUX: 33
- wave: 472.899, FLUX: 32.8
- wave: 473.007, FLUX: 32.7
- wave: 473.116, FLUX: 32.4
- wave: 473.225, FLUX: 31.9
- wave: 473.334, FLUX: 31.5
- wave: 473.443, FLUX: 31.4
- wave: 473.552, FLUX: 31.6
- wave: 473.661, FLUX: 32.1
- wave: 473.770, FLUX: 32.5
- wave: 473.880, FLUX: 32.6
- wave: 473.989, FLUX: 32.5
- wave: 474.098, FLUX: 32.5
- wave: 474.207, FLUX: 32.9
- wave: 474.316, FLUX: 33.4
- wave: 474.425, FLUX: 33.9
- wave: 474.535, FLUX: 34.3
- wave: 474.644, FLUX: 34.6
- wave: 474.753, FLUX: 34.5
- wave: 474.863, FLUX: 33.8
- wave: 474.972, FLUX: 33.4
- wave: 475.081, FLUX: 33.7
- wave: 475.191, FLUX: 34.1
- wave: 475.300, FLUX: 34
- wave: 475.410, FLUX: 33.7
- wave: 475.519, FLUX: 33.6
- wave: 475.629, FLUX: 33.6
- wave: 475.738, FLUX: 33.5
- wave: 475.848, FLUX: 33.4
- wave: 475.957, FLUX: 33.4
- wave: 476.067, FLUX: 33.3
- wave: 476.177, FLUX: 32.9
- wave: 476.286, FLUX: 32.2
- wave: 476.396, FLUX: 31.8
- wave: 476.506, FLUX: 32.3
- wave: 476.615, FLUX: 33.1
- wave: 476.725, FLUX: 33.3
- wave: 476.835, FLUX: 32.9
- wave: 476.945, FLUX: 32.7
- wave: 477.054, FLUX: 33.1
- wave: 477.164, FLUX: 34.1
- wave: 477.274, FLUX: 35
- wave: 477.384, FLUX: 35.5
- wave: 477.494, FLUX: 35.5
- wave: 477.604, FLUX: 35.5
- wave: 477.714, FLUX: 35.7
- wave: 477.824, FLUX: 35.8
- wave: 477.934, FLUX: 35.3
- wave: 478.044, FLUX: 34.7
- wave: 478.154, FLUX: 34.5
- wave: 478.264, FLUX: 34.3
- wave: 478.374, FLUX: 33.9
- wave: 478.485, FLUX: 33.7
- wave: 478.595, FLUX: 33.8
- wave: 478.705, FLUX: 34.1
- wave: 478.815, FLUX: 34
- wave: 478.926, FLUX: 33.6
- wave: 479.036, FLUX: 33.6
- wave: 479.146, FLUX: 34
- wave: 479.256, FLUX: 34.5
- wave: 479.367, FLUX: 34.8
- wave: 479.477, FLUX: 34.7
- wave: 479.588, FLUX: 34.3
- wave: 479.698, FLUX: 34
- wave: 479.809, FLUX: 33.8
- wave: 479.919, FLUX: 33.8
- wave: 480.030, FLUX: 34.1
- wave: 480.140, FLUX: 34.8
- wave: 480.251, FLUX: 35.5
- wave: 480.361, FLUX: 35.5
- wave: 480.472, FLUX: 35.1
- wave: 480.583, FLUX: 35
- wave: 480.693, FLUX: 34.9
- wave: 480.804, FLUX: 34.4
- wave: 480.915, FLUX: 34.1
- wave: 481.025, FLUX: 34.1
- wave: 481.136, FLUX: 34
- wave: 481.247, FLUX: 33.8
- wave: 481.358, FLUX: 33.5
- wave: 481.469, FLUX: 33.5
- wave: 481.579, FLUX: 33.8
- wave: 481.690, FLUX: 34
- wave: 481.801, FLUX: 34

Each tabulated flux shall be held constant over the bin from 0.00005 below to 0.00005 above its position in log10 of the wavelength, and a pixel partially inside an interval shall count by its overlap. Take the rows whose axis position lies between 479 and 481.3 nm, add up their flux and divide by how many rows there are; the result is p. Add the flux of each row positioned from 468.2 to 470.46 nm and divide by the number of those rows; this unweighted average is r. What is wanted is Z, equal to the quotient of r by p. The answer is 0.93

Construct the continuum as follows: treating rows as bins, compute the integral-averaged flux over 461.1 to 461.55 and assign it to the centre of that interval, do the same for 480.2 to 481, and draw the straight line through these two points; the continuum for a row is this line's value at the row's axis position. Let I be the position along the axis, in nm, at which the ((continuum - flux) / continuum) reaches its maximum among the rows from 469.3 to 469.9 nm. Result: 469.751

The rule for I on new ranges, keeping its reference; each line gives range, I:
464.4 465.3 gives 464.588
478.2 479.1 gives 479.036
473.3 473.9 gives 473.443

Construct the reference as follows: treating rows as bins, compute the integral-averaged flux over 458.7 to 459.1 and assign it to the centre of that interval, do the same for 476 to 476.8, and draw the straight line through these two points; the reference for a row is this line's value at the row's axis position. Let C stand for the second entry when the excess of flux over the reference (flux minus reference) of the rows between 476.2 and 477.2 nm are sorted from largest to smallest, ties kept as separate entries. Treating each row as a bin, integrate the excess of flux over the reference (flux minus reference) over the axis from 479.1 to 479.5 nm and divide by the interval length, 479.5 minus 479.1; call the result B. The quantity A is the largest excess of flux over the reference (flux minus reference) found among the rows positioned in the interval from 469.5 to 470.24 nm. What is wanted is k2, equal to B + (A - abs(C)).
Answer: 1.2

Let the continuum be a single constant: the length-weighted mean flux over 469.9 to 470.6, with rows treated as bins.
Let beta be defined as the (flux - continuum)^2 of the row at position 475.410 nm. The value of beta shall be 3.2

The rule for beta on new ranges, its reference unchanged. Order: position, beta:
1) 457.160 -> 0.4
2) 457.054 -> 1.2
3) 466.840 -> 0.4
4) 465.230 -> 2.3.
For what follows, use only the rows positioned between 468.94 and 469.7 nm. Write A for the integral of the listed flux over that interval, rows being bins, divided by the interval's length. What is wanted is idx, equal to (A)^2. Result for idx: 1073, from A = 32.8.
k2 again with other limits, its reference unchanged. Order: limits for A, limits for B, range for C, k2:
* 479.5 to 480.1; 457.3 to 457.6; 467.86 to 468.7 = 0.3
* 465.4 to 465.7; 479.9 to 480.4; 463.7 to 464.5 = 1.6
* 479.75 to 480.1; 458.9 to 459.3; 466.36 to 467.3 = 0.1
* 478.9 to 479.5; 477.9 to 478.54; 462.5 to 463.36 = -0.8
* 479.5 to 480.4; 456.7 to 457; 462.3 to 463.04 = -0.5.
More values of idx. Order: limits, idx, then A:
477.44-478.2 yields 1246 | 35.3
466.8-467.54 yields 982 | 31.3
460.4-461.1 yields 1191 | 34.5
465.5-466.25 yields 1082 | 32.9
